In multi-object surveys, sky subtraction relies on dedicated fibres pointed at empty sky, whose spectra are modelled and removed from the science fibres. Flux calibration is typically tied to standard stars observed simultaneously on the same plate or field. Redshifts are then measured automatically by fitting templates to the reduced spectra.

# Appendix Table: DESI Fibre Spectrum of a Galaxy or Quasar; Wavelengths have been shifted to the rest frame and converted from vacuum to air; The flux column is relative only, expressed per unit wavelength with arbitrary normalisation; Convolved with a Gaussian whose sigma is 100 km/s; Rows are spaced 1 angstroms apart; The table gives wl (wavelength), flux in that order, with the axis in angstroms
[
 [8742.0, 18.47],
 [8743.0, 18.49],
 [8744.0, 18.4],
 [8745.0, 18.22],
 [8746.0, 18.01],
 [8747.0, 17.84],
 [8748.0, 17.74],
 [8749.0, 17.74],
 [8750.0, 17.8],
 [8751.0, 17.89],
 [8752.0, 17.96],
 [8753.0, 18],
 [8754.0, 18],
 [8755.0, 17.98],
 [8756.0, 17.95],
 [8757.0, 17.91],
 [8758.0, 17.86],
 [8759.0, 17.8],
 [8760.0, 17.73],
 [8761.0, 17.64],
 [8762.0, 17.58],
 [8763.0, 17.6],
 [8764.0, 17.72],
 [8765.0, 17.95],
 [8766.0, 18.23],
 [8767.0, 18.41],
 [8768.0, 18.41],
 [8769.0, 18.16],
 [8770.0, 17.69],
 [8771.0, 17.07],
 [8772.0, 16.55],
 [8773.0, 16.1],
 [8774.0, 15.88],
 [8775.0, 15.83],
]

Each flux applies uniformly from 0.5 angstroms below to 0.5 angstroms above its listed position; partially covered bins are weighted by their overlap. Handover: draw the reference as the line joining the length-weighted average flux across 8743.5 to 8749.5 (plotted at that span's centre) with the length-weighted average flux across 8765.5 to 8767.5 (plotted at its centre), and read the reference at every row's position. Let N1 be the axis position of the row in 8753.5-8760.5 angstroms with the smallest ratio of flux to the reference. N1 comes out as 8760.0 angstroms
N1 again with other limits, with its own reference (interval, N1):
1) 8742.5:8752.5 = 8749.0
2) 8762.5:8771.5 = 8771.0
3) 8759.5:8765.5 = 8762.0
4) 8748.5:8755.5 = 8749.0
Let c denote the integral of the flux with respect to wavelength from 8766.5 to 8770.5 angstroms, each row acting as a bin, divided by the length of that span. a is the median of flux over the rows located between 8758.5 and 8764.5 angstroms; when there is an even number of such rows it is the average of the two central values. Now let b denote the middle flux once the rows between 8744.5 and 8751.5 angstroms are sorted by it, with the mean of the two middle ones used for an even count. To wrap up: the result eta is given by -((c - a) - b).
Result 17.4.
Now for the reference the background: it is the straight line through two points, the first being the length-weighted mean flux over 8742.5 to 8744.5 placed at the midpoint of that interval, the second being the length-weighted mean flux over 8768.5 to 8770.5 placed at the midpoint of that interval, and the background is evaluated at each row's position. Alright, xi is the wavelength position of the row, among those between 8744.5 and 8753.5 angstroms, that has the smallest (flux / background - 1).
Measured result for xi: 8748.0 angstroms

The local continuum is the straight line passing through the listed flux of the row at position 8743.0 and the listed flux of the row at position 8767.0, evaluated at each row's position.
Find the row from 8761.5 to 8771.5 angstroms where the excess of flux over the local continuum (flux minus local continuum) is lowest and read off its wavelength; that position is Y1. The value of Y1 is 8771.0 angstroms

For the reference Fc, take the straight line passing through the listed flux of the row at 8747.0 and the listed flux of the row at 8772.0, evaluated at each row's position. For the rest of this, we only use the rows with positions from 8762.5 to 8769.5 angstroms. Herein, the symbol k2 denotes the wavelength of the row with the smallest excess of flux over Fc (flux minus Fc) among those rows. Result 8763.0 angstroms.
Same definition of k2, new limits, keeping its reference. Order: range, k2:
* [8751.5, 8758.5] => 8752.0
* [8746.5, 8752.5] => 8748.0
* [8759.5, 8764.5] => 8762.0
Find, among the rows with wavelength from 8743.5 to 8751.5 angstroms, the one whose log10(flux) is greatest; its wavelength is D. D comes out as 8744.0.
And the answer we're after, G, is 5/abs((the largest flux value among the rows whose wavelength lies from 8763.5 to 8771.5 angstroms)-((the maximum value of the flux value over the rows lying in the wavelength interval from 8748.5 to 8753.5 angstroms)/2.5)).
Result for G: 0.446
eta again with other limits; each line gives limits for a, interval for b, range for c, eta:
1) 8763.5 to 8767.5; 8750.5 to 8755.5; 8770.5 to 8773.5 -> 19.5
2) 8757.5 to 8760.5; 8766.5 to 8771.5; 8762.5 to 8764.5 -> 18.3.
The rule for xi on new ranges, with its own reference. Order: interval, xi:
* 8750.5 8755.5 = 8751.0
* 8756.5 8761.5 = 8761.0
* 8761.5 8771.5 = 8771.0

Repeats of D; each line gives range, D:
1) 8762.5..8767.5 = 8767.0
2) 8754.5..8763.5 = 8755.0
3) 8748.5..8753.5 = 8753.0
